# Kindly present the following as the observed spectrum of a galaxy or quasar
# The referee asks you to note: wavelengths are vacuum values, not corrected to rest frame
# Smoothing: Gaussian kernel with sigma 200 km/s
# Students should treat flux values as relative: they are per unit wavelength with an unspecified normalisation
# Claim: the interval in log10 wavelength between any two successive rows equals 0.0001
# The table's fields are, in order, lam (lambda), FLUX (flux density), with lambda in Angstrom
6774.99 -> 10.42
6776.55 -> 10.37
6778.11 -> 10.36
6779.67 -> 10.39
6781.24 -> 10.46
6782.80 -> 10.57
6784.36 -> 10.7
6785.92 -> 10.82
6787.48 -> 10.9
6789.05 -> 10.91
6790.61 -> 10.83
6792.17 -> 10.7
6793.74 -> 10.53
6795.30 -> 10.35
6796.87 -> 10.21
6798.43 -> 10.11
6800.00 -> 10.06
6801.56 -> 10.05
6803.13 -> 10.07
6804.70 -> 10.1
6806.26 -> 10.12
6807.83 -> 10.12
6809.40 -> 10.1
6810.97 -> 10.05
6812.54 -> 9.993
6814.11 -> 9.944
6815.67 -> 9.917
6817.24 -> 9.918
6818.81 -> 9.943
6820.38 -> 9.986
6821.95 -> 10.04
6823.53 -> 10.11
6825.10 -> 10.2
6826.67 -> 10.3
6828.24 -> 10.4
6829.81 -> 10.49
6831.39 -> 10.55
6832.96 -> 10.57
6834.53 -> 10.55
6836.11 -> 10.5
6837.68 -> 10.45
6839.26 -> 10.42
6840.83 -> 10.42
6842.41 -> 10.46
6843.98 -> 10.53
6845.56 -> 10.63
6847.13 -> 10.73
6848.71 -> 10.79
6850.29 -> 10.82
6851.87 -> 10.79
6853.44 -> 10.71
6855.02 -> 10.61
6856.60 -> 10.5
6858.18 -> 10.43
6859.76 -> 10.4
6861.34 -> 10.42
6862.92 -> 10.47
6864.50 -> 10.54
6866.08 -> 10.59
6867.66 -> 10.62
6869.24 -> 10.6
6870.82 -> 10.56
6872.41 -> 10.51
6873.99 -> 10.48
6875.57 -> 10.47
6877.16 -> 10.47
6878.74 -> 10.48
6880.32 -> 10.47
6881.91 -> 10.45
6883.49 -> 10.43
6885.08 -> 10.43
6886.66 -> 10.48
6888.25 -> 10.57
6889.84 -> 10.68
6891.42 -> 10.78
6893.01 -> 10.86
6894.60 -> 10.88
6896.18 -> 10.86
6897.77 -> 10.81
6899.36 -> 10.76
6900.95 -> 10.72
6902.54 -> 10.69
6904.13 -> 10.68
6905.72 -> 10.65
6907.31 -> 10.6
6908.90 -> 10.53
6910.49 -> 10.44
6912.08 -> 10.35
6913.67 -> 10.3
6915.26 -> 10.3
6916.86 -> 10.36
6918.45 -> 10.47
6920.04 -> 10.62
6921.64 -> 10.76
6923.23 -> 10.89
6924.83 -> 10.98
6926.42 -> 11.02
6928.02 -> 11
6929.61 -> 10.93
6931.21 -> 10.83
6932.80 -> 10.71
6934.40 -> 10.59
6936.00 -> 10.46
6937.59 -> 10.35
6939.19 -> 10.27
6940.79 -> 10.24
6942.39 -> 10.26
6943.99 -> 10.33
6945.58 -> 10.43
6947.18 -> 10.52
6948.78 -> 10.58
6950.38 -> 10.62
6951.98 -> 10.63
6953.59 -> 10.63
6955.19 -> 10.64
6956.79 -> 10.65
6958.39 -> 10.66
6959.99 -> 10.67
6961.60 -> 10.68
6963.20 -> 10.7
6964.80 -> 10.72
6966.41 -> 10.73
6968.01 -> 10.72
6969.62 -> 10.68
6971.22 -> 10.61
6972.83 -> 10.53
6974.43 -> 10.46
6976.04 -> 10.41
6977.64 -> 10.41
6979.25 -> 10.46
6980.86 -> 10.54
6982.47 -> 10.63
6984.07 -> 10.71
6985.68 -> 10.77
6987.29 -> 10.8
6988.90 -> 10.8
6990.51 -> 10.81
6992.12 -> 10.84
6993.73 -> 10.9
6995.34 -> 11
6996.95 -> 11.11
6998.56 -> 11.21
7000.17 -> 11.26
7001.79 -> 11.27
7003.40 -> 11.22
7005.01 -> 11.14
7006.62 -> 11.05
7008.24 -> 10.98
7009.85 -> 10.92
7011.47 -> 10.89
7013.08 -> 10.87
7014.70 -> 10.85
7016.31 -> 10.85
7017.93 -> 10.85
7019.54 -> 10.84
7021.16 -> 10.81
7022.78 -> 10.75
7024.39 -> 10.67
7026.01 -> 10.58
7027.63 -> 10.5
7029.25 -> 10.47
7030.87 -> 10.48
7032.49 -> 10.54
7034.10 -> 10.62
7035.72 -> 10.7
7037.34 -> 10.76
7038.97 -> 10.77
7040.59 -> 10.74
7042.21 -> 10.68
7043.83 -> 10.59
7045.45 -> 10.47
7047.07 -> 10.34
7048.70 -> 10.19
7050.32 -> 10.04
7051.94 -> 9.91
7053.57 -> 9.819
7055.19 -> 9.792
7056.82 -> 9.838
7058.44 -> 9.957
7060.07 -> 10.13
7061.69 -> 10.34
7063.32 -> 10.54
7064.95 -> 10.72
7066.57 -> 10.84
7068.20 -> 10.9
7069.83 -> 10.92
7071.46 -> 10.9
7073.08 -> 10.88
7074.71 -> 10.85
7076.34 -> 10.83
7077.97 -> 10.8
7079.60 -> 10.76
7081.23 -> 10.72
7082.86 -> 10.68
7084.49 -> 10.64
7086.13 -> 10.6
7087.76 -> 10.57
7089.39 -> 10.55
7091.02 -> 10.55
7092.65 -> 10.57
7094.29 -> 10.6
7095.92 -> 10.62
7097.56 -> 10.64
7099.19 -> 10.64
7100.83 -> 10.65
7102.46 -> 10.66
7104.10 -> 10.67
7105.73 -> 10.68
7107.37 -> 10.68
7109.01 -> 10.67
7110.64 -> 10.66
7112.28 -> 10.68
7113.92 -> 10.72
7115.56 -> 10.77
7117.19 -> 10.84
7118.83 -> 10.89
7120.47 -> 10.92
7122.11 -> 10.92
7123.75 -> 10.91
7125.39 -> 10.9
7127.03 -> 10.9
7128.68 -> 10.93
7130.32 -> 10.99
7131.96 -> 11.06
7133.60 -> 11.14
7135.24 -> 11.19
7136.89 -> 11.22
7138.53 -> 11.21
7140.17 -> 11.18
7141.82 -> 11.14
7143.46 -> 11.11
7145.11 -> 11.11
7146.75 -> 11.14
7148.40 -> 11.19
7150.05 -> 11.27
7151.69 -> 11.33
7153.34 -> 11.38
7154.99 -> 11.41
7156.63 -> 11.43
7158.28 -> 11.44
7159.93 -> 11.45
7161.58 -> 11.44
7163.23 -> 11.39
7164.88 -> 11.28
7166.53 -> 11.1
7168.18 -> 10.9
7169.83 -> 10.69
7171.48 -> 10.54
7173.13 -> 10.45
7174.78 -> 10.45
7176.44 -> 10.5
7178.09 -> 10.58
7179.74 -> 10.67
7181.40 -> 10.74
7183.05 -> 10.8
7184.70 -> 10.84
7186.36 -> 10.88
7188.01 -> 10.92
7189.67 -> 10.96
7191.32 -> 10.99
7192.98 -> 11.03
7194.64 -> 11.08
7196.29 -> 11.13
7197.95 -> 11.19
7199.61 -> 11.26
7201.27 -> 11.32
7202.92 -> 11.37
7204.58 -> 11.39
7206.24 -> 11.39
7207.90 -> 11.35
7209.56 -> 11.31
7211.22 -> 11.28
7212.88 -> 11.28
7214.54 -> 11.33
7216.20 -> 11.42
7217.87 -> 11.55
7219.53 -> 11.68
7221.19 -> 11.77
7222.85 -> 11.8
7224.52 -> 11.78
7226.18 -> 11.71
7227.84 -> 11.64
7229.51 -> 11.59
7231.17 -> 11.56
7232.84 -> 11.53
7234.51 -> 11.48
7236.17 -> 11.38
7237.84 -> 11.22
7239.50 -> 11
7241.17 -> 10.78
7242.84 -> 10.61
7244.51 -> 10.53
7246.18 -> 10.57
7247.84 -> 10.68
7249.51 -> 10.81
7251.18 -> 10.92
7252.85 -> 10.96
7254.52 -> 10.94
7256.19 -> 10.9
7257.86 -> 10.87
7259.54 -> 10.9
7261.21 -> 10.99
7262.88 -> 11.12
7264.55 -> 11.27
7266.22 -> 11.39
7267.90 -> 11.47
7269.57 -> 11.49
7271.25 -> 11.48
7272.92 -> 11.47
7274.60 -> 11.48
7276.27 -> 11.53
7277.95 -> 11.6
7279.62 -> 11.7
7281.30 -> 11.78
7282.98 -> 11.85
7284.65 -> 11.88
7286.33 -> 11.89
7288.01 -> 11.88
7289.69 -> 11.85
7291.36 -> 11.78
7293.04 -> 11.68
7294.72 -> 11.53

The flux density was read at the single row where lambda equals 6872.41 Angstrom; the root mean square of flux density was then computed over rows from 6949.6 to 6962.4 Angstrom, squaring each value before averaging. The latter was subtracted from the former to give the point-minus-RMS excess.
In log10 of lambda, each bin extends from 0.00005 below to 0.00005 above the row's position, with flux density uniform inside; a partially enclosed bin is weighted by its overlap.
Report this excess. -0.14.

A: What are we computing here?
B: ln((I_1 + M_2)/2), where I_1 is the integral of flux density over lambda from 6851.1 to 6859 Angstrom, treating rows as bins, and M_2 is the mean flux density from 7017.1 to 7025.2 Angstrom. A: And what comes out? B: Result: 3.86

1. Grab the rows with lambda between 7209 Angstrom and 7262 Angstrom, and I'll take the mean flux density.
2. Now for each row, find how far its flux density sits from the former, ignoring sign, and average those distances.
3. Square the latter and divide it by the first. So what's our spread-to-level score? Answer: 0.0105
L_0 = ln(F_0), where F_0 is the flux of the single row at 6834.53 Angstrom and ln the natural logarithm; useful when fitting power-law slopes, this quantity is 2.36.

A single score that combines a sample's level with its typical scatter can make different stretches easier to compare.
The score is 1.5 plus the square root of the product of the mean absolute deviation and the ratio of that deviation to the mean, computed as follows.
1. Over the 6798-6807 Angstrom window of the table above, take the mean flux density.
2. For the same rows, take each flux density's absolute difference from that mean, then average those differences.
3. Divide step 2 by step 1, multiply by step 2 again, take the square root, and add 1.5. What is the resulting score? 1.508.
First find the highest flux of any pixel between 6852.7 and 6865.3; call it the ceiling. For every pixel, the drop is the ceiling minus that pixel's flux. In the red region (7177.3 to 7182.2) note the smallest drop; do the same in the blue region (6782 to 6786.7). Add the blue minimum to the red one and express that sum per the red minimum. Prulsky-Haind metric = 4.7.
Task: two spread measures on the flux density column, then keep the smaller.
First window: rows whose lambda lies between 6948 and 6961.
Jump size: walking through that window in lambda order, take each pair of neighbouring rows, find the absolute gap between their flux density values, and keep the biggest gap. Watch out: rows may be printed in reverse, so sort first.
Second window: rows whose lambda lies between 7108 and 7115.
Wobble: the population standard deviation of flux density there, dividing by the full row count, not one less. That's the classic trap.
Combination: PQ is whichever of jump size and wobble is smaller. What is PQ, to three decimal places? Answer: 0.023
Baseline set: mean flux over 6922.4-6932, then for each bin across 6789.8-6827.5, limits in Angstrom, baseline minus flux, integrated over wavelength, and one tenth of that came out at 3.0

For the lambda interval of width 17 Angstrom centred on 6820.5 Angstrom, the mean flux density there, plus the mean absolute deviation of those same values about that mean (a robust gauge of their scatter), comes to 10.2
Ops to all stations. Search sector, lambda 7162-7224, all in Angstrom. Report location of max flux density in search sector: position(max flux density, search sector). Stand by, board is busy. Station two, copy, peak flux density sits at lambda 7222.85 Angstrom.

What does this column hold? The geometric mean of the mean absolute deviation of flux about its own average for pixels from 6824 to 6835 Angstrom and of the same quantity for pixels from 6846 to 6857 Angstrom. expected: 0.10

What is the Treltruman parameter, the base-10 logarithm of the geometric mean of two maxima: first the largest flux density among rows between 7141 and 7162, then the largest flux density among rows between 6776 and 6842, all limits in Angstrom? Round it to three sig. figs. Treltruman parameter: 1.05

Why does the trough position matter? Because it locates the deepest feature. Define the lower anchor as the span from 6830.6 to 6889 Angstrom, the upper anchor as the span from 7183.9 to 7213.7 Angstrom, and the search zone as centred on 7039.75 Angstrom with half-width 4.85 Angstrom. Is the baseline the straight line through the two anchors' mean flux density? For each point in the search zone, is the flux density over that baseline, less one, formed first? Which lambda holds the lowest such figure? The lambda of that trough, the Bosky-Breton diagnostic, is 7043.83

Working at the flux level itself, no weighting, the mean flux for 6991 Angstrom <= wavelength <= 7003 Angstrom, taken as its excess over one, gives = 10.1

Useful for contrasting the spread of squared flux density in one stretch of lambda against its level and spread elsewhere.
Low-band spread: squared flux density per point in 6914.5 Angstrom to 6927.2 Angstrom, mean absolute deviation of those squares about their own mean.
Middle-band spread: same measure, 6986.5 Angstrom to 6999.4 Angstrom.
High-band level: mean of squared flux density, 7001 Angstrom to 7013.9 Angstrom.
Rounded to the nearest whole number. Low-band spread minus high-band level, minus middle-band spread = -120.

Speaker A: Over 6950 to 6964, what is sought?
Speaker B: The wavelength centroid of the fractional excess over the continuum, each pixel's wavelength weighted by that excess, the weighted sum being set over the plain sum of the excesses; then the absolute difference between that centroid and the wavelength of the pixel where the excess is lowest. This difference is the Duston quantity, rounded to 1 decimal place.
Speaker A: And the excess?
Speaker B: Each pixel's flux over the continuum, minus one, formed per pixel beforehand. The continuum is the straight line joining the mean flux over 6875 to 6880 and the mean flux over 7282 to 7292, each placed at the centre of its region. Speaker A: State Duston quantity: 2.7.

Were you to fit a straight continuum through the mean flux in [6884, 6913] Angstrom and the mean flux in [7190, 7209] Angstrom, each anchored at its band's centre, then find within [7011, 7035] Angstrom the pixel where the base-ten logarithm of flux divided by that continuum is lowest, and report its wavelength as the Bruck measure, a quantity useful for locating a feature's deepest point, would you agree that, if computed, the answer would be 7029.25 Angstrom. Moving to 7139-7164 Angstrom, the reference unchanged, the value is 7145.11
